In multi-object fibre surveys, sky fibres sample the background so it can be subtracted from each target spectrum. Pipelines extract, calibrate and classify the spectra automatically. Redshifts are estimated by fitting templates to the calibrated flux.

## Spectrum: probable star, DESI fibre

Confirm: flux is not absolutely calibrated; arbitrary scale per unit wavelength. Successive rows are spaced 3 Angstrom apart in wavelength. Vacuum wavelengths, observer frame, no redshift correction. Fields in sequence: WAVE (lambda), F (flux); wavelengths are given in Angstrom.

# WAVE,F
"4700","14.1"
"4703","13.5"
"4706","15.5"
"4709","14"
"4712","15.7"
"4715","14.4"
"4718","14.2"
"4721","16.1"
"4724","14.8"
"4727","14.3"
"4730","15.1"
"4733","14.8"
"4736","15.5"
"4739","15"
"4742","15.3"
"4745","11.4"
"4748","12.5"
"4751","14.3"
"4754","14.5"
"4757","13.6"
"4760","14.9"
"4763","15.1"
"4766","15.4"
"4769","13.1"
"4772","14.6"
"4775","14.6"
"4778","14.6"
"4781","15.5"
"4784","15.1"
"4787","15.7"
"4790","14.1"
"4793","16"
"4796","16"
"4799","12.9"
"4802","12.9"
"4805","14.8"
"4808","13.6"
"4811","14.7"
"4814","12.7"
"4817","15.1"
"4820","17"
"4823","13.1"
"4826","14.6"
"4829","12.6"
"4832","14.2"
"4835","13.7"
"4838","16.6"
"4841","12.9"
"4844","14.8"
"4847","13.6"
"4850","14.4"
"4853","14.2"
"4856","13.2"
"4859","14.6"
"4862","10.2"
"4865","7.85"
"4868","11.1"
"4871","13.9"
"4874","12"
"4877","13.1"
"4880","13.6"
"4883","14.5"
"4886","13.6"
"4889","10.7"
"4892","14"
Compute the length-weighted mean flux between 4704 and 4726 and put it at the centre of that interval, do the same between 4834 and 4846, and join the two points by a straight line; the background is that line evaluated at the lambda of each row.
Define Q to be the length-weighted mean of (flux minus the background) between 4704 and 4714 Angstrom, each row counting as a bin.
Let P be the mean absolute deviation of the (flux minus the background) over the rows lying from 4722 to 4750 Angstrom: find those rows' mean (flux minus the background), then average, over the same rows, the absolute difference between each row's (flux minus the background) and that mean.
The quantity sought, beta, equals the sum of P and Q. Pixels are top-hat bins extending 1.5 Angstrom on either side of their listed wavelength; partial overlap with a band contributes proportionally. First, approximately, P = 1.0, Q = 0.03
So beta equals 1.1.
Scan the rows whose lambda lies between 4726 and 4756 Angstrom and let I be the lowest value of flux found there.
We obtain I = 11.4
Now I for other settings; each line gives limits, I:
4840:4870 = 7.85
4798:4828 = 12.7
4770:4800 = 12.9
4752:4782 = 13.1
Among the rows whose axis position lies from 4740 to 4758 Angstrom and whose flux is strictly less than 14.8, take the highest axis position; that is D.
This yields 4757 Angstrom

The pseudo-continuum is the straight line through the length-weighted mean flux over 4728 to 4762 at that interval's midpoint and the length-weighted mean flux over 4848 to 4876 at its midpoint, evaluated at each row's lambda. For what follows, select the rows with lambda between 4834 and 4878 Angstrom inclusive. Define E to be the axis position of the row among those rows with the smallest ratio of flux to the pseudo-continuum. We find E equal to 4865 Angstrom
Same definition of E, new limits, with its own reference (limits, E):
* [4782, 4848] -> 4799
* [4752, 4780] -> 4769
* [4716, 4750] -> 4745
